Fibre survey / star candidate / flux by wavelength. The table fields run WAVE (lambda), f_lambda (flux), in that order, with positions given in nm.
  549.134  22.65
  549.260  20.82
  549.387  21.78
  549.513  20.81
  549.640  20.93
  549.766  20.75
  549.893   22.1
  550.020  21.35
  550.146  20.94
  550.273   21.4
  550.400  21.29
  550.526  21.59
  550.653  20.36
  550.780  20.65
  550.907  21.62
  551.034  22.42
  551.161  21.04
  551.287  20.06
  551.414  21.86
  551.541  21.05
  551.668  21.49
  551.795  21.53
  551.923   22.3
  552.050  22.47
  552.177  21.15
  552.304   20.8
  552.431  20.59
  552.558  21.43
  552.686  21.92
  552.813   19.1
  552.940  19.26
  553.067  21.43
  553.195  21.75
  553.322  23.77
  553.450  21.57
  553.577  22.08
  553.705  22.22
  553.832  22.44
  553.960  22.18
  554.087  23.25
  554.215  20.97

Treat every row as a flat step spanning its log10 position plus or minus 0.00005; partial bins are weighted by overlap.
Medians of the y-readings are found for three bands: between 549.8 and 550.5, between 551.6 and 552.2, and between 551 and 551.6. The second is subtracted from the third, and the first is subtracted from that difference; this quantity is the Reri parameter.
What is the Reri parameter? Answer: -21.8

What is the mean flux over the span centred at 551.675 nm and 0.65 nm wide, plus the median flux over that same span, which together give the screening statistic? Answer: 43.2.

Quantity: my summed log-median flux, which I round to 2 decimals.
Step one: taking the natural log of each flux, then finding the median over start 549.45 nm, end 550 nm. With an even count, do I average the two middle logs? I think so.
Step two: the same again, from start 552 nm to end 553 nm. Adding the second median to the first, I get 6.08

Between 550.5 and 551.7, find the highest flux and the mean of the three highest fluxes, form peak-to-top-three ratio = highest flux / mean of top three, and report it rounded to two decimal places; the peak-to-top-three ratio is 1.02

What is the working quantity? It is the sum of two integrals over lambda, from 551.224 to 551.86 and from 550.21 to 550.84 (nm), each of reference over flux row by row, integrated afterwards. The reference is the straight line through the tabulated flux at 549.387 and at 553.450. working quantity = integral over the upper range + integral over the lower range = 1.30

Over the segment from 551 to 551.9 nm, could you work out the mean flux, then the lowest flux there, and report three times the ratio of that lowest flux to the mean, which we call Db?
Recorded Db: 2.82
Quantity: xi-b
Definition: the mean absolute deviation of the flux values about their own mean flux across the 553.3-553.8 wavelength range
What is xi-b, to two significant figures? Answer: 0.68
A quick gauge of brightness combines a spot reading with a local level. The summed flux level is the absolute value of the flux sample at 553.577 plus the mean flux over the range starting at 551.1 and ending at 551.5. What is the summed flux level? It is 43.1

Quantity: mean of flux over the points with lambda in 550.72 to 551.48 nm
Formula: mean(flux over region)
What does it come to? 21.3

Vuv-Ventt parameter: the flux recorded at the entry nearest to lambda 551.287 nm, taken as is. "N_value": 20.06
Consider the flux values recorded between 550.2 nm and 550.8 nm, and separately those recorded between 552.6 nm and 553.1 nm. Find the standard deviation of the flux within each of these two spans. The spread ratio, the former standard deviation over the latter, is 0.4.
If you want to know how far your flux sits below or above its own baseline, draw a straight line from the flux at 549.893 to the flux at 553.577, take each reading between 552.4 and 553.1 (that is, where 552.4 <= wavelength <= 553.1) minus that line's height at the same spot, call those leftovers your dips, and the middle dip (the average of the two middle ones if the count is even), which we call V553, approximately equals -1.08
